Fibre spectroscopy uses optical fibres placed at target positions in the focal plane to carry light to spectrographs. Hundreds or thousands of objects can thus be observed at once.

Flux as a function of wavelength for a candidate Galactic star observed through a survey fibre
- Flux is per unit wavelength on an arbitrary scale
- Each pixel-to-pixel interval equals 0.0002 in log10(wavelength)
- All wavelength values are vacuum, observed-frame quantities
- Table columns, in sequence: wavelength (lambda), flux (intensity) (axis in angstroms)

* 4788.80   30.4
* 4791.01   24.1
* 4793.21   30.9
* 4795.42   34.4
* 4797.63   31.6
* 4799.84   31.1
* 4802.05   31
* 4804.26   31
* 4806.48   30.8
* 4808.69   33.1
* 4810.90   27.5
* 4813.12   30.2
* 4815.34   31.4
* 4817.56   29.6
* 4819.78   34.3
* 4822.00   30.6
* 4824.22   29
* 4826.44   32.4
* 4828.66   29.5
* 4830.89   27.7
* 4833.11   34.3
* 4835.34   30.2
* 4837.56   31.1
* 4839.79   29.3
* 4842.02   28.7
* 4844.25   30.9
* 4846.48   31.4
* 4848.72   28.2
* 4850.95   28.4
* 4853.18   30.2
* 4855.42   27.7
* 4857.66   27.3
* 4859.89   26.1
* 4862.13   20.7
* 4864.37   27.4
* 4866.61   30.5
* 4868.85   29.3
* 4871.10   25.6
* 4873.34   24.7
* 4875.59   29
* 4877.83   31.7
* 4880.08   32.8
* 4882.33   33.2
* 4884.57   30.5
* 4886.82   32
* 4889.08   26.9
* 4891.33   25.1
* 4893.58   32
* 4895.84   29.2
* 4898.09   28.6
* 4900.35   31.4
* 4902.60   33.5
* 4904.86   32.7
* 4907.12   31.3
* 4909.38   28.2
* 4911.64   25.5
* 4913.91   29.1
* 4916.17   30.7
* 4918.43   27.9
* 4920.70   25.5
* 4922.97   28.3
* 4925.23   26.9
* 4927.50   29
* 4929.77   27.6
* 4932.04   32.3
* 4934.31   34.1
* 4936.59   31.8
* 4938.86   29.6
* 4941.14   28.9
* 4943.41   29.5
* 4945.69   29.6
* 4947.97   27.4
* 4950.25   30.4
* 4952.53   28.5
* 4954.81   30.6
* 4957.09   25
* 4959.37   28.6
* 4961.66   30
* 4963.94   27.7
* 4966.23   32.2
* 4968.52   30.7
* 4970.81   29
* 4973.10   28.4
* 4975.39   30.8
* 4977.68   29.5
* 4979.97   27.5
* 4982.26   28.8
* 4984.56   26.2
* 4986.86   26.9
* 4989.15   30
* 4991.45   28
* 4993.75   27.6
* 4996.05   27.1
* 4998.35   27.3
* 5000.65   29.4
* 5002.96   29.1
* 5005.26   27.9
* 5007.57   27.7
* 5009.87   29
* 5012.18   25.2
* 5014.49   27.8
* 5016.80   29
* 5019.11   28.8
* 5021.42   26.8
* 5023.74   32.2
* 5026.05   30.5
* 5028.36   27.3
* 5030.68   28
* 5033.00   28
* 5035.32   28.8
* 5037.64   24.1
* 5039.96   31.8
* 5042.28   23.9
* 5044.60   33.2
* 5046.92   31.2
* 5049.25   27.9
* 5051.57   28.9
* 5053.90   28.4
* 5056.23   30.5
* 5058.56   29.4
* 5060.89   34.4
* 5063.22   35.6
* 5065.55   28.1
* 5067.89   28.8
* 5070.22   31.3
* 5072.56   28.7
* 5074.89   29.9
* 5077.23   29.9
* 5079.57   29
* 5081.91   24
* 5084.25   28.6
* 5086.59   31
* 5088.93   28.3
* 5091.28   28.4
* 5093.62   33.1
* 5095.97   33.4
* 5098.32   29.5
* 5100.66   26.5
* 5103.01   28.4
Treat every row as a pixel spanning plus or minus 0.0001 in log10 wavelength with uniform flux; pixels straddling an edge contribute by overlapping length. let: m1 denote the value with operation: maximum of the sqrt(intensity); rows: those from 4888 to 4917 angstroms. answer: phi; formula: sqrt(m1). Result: 2.41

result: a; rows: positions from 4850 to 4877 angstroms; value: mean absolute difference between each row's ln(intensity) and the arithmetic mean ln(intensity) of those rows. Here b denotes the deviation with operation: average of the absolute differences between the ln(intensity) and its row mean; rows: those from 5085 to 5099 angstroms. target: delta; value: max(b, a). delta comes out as 0.076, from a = 0.08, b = 0.06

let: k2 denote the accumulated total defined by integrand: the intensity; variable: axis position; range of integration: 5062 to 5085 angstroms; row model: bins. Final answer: 677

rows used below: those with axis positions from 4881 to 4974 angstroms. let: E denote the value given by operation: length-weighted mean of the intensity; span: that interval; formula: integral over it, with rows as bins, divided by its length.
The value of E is 29.5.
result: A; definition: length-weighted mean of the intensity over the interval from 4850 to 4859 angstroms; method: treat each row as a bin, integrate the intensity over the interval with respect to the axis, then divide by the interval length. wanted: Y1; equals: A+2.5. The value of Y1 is 30.9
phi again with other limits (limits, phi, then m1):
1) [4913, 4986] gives 2.42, 5.84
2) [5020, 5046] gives 2.40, 5.76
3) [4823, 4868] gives 2.42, 5.86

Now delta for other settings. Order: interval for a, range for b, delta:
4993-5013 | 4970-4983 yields 0.033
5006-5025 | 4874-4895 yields 0.077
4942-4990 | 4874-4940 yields 0.074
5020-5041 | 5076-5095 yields 0.069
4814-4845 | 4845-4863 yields 0.081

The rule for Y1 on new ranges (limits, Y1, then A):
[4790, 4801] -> 33.0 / 30.5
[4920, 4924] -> 29.5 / 27.0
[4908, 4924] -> 30.4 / 27.9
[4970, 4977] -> 31.9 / 29.4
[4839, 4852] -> 32.0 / 29.5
